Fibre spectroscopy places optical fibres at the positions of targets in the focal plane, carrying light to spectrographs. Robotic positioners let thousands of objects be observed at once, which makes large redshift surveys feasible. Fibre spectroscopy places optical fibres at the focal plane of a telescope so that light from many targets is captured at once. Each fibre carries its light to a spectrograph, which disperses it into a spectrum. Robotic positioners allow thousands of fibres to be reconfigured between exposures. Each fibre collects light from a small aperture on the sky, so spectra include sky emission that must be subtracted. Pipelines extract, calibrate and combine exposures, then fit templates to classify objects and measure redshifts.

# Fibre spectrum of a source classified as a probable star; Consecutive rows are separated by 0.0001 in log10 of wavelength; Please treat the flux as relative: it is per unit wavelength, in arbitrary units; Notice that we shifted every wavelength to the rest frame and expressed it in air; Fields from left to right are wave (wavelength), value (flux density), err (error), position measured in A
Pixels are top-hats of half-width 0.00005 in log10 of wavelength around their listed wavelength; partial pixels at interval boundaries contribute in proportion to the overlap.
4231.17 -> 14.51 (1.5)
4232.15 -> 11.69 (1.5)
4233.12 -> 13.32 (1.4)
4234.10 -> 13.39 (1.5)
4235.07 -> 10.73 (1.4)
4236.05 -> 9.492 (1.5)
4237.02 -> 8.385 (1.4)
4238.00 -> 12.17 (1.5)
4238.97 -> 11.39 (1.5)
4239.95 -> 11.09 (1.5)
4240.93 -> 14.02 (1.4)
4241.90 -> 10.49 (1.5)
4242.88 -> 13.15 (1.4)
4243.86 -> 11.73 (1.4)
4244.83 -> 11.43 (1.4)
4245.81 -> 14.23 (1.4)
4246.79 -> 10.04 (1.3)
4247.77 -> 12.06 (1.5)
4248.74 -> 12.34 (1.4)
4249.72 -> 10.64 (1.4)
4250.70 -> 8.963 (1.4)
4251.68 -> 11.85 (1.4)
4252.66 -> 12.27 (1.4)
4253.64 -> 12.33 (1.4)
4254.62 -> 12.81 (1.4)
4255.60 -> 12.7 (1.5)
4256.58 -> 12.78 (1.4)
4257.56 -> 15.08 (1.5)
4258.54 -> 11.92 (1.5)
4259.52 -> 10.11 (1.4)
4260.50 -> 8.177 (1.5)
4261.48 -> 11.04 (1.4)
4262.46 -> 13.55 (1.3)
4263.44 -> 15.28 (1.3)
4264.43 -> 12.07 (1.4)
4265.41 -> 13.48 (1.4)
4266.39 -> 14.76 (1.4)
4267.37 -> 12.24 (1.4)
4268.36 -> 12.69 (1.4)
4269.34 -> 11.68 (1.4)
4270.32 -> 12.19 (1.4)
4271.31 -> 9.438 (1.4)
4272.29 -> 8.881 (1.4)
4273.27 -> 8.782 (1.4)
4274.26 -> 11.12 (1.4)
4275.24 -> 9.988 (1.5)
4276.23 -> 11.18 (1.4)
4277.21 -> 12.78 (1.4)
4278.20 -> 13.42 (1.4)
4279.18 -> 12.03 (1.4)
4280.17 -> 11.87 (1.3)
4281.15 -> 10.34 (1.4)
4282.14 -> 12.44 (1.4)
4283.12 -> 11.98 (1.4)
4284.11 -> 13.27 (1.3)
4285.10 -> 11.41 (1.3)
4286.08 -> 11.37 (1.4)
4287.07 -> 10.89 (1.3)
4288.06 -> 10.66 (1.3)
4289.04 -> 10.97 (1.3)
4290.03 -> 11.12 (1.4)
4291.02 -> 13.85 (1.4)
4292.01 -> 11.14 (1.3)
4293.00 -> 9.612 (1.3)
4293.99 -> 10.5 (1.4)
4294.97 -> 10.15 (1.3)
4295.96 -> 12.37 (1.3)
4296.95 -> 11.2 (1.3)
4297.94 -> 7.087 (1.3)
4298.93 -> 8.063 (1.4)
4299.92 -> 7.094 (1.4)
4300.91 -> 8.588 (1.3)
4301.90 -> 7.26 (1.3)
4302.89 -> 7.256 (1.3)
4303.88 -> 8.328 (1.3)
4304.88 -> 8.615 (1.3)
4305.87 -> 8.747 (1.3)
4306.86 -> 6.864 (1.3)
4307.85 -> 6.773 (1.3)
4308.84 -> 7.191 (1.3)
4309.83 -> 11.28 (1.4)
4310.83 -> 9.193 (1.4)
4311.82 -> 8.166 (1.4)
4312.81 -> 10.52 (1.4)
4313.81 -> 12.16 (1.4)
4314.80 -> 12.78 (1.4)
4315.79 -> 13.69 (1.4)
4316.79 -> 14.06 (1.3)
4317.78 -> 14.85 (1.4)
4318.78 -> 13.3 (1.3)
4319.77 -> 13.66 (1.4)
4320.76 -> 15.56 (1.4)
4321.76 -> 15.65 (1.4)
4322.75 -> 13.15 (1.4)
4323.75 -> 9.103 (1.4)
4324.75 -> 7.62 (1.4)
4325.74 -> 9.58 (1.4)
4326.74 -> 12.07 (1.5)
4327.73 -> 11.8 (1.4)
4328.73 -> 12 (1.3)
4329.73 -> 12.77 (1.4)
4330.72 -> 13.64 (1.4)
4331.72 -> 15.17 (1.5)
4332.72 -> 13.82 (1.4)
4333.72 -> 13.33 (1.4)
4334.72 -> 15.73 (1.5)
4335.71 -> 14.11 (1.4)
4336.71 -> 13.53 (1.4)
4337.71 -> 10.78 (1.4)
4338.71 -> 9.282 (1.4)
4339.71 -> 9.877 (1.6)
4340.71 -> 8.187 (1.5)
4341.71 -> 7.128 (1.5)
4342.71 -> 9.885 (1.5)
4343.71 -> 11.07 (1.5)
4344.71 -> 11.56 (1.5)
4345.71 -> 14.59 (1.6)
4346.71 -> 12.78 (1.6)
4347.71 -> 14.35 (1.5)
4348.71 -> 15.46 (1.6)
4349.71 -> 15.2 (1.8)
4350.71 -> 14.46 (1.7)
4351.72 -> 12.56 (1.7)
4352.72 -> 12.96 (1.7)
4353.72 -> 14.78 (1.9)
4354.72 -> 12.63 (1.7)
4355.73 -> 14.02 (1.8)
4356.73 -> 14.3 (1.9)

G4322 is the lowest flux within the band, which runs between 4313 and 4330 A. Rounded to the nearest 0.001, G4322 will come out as 7.620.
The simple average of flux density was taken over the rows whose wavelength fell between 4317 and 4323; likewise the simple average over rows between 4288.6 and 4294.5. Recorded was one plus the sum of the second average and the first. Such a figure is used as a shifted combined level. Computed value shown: 26.6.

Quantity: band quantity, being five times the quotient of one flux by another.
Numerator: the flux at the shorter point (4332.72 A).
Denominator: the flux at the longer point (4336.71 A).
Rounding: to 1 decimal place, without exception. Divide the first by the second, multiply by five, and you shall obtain 5.1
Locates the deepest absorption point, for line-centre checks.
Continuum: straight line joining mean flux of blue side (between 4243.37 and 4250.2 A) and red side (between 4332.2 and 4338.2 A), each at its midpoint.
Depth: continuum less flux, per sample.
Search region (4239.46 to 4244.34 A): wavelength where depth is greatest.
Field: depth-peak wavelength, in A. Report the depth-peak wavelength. 4241.90 A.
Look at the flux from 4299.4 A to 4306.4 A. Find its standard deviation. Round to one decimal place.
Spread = 0.7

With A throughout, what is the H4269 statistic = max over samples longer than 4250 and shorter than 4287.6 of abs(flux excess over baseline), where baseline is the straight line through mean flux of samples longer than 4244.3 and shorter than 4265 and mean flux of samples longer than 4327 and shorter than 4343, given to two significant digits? 3.8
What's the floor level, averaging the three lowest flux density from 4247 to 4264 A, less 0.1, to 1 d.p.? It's 9.0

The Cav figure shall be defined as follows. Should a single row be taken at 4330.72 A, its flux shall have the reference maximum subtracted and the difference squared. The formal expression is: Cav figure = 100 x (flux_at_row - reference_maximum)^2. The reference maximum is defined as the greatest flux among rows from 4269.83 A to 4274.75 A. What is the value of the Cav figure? 210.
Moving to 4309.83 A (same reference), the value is 83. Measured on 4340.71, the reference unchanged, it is 1602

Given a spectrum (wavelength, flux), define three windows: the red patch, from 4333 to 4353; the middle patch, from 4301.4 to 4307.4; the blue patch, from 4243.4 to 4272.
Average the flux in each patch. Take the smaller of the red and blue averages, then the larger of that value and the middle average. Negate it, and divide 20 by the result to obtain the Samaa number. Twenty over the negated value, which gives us -1.66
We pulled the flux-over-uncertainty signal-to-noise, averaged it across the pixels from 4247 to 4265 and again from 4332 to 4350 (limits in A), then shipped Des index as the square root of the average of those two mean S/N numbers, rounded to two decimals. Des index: 2.89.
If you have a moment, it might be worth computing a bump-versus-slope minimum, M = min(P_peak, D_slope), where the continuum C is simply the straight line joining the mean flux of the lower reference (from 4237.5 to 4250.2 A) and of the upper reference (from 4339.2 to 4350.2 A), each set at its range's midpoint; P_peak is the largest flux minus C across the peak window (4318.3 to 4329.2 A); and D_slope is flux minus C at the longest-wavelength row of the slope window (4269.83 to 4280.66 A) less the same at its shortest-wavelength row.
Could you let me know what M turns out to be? -0.3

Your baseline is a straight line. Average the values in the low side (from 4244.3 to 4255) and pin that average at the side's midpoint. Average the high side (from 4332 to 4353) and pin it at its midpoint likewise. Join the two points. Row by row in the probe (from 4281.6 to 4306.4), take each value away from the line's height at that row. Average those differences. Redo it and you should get 1.9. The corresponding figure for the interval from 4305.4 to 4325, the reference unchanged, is 1.0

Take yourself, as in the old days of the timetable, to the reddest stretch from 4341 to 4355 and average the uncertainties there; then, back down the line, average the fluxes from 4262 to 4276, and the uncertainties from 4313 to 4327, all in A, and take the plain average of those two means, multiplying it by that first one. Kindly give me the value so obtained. 10.8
